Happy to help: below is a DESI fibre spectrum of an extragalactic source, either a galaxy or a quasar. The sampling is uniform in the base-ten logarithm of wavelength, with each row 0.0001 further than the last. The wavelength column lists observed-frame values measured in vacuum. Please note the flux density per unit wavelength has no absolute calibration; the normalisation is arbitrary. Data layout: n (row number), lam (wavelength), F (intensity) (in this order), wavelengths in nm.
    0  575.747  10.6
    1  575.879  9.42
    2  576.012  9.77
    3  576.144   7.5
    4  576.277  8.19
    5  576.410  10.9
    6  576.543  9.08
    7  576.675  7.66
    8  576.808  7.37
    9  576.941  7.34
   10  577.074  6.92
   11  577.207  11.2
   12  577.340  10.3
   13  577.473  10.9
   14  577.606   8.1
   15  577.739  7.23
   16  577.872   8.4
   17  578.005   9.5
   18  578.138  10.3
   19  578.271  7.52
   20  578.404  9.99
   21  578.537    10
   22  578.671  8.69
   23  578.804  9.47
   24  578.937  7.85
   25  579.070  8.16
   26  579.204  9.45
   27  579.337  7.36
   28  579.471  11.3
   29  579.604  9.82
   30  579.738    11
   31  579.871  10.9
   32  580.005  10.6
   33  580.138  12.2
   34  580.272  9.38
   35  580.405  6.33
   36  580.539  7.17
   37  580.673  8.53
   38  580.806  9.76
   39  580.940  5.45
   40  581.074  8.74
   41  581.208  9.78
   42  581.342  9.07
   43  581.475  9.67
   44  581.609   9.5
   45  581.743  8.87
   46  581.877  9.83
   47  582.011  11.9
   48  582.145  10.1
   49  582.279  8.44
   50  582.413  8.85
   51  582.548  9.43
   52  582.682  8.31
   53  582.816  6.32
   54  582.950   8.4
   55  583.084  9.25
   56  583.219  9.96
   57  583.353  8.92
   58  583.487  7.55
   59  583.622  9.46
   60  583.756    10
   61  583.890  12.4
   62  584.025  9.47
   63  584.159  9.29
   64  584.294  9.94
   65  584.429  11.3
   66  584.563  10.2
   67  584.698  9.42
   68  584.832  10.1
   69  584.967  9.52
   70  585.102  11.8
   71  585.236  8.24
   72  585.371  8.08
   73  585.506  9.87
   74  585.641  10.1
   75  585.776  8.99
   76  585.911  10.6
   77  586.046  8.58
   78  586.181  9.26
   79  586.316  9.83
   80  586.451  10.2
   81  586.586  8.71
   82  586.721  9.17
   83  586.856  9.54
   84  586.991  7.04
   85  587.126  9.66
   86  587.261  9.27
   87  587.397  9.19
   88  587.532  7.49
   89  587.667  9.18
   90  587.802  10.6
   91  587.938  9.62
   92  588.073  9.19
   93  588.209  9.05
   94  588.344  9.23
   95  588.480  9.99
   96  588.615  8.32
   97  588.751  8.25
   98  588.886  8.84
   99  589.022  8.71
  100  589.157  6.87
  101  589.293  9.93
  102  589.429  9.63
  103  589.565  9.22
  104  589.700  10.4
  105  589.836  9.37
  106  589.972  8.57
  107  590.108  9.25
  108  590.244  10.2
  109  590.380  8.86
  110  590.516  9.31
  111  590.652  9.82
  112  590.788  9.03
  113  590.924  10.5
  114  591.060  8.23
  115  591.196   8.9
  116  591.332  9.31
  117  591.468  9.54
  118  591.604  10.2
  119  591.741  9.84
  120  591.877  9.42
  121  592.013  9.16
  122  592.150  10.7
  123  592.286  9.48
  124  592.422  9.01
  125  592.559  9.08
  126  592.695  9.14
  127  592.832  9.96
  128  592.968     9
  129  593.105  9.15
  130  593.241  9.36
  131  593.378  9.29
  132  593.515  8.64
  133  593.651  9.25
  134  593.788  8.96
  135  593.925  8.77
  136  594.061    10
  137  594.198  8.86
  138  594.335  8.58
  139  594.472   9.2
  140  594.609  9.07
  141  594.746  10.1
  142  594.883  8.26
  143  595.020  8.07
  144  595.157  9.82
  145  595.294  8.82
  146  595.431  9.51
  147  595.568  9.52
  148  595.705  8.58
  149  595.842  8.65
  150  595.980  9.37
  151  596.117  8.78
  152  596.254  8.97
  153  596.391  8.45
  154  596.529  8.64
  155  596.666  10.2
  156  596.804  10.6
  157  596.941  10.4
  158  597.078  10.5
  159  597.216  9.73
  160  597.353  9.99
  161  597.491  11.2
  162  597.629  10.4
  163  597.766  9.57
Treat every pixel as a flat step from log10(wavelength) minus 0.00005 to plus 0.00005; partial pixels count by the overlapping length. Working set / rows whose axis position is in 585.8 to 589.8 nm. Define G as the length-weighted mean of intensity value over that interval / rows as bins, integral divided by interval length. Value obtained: 9.2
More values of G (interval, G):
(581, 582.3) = 9.6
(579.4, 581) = 9.4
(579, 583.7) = 9.1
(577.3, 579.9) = 9.3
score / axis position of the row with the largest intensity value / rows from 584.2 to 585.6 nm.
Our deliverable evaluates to 585.102 nm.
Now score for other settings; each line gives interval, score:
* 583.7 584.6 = 583.890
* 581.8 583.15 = 582.011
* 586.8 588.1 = 587.802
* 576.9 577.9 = 577.207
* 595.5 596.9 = 596.804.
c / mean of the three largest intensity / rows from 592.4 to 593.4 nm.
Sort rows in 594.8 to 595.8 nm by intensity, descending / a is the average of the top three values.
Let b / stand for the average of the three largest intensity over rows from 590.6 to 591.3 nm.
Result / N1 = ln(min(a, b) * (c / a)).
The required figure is 2.26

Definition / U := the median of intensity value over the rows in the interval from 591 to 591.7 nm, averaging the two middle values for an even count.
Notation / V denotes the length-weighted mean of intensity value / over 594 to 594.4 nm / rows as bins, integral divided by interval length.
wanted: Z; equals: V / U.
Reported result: 0.98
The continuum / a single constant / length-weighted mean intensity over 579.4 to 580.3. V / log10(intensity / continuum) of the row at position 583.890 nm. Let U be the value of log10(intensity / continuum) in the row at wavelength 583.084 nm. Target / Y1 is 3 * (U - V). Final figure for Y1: -0.38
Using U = -0.07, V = 0.06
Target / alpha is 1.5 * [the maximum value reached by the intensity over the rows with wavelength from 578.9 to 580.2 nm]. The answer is 18.3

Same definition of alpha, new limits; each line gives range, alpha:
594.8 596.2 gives 14.7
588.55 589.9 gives 15.6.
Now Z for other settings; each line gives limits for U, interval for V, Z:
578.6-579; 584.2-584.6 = 1.20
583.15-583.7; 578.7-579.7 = 0.99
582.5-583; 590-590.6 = 1.12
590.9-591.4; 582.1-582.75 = 0.99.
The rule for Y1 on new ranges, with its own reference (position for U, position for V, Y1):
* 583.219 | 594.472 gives 0.10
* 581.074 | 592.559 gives -0.05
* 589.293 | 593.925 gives 0.16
